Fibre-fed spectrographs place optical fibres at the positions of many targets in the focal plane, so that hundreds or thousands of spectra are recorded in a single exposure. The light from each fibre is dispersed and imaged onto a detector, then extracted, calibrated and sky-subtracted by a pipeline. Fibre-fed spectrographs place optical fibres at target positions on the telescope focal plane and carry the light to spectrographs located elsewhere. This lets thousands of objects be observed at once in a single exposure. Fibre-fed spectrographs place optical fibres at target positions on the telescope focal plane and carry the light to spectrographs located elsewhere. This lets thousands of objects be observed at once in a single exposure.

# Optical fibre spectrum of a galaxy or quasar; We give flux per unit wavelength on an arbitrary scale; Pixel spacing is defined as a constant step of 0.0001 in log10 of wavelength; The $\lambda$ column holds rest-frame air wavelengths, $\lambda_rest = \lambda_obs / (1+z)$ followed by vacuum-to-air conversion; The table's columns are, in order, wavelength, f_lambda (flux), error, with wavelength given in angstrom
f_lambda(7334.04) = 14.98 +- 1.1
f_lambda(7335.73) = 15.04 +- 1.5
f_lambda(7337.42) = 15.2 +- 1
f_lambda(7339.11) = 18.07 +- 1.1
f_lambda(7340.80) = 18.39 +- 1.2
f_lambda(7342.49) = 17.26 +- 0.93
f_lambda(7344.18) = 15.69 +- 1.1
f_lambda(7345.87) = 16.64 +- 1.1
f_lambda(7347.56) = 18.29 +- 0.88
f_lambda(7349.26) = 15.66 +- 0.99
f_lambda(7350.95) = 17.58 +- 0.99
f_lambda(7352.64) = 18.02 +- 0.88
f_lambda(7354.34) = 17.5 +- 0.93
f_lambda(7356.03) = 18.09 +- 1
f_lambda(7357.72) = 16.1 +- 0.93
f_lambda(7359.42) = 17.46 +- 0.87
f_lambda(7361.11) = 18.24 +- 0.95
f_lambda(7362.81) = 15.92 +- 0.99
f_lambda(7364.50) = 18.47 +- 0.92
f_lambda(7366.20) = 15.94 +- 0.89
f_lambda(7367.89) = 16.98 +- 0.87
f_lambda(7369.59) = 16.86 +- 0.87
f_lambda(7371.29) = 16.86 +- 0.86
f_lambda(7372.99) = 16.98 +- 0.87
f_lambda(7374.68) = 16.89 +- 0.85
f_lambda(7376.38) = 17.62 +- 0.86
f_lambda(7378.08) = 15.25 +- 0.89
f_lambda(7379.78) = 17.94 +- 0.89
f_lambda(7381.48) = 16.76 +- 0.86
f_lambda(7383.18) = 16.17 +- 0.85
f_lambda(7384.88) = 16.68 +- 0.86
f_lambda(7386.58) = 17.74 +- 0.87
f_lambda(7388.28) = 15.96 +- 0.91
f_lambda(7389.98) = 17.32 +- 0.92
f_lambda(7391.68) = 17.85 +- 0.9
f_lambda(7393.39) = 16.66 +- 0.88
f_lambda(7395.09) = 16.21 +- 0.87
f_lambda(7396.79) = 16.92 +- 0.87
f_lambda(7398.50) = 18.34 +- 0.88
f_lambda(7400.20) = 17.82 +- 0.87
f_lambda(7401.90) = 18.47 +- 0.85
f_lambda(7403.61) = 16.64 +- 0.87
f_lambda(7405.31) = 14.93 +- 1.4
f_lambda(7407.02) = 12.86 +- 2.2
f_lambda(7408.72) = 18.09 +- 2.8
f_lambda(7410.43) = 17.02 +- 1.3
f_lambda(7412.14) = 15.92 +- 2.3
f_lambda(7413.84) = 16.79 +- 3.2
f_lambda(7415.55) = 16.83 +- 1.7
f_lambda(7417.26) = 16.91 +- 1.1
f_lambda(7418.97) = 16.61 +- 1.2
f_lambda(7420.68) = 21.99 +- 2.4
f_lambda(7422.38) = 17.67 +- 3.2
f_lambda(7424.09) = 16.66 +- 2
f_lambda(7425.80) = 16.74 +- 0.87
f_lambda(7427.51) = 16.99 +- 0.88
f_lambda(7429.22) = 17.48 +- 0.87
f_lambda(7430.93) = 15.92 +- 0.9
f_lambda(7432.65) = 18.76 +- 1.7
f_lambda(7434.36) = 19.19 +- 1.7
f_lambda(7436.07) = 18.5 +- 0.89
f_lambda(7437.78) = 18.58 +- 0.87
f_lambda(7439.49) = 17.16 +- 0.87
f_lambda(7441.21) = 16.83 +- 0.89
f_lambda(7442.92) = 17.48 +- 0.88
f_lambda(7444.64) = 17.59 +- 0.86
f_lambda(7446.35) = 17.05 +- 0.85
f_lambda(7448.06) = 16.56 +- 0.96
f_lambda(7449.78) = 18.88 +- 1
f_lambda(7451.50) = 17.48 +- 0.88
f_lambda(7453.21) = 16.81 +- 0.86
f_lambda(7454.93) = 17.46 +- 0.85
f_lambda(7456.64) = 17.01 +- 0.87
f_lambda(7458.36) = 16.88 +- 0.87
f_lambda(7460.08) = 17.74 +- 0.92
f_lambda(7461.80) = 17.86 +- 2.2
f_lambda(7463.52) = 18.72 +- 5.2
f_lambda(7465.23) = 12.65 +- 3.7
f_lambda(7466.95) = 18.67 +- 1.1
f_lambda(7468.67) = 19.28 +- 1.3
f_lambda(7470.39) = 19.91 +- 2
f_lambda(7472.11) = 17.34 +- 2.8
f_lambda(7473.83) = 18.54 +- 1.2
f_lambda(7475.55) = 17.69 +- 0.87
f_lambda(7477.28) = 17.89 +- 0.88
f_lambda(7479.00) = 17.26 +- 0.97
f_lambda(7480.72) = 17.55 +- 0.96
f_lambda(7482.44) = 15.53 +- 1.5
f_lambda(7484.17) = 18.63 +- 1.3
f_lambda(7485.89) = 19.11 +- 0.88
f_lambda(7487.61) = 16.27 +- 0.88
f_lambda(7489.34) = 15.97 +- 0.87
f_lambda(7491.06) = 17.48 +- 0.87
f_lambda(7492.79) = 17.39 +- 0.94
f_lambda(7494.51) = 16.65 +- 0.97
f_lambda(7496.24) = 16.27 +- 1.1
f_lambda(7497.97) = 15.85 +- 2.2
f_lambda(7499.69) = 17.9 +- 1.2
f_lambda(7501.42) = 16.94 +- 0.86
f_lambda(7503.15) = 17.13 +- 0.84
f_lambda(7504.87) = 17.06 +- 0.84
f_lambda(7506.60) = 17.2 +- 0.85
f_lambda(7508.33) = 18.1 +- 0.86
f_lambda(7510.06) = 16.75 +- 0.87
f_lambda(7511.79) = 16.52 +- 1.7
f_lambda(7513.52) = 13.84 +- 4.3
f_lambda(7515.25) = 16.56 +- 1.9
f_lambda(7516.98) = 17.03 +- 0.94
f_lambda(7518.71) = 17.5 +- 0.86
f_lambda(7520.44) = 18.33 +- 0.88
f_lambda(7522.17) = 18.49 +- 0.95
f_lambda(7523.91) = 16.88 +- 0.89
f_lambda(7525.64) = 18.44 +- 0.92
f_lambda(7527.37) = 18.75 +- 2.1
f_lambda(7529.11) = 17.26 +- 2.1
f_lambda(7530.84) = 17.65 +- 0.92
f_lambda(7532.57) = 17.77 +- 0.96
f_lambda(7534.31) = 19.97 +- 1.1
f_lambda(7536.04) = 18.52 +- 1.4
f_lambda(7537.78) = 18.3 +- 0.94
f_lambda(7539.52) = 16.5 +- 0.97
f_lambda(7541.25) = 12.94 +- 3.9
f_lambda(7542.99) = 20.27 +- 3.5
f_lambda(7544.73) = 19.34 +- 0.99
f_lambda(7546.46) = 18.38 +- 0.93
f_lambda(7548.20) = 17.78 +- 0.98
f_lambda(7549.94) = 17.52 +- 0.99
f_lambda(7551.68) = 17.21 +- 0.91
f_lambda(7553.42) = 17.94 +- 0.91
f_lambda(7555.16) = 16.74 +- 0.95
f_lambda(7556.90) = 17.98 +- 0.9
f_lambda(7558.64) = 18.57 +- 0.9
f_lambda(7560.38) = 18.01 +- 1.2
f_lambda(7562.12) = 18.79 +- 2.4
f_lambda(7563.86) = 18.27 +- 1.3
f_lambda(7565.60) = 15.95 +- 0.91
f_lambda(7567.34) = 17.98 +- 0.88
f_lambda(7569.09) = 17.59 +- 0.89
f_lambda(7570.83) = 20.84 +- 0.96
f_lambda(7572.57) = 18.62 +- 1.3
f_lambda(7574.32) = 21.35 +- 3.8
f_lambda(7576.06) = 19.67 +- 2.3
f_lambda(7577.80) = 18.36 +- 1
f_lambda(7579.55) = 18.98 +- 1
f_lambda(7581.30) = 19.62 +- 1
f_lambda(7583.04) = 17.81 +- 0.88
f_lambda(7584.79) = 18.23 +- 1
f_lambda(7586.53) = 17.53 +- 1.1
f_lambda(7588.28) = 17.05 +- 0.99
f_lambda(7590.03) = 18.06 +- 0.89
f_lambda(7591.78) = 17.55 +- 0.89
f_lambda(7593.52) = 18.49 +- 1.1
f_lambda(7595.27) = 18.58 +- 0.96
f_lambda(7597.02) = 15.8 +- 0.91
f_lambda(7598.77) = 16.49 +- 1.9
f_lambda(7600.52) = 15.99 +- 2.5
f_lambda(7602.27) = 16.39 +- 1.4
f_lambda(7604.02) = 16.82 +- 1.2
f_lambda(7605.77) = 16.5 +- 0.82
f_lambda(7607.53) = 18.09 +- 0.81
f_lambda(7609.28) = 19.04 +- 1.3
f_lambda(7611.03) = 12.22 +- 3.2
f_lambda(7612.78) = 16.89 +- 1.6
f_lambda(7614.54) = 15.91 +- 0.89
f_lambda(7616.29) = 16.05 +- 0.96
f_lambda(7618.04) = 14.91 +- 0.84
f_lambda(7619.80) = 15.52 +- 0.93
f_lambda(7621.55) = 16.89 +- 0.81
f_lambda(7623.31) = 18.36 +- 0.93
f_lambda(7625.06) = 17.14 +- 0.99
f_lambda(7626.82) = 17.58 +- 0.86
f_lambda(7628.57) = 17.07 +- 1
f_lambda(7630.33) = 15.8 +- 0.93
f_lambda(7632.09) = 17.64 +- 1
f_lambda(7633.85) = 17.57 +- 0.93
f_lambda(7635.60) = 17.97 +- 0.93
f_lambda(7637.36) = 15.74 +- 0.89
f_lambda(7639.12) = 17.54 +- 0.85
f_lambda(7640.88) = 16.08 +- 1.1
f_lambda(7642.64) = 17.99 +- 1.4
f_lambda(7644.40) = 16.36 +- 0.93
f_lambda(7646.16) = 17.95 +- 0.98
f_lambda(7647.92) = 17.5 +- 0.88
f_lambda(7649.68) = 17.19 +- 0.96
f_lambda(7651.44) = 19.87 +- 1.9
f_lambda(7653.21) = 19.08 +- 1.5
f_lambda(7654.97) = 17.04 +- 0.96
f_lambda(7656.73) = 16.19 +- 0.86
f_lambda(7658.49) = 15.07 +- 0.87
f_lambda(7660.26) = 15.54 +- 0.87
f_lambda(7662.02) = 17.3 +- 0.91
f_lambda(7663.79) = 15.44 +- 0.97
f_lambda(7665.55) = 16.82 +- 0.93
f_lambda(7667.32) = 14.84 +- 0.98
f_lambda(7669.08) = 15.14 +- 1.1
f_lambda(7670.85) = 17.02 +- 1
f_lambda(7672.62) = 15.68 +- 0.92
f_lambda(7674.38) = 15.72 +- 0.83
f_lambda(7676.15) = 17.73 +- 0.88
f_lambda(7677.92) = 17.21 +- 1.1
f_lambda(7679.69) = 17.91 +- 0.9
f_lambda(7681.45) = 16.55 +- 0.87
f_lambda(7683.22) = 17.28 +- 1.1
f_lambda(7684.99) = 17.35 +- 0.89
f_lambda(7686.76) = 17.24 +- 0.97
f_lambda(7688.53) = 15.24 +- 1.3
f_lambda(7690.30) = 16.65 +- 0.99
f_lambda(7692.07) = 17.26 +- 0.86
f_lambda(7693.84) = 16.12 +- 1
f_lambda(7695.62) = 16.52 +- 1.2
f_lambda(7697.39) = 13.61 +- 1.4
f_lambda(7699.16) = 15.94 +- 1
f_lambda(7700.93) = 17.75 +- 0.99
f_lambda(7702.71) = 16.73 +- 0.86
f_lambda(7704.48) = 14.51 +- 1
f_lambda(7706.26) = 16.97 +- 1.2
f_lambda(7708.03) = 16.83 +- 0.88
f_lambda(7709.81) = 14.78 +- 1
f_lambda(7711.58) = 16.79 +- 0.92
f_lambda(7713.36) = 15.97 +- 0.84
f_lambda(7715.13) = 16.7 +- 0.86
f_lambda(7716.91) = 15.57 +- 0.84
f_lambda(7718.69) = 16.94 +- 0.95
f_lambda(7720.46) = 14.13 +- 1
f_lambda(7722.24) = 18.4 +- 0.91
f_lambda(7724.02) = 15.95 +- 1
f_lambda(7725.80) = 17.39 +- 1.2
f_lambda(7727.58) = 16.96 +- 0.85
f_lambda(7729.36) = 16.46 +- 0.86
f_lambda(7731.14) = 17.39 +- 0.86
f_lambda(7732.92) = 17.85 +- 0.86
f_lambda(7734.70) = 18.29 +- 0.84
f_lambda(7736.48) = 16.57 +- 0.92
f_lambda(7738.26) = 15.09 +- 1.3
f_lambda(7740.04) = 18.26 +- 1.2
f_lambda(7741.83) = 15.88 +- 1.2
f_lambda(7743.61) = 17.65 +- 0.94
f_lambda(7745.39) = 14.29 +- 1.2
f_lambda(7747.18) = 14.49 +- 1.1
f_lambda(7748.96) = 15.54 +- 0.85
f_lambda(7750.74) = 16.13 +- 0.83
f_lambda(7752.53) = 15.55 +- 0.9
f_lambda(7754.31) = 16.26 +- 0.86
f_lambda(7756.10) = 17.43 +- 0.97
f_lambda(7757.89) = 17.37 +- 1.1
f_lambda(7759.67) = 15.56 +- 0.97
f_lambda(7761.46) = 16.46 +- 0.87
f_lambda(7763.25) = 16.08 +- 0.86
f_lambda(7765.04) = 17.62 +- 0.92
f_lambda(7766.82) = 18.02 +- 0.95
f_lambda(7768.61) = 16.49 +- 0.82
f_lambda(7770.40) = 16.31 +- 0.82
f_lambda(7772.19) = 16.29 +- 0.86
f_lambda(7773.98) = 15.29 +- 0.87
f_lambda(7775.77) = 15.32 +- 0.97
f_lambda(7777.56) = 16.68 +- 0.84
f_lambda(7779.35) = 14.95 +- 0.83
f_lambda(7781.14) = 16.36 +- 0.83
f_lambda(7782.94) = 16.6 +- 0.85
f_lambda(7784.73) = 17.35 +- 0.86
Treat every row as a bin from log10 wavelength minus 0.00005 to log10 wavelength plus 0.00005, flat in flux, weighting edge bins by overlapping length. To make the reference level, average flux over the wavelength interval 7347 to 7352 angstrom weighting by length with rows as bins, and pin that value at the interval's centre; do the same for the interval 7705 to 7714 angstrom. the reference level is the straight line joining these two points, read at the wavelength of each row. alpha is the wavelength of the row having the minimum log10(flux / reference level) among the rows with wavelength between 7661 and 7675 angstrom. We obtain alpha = 7667.32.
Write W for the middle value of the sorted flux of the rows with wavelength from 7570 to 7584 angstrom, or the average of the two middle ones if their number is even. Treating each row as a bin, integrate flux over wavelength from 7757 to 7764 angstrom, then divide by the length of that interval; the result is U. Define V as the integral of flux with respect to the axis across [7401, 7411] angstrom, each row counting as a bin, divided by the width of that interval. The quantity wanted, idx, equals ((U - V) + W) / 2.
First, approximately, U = 16.4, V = 16.3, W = 19.3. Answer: 9.7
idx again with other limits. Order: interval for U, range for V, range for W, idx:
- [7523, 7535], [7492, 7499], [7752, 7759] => 9.2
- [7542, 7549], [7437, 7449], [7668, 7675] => 8.6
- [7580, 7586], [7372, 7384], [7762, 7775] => 9.0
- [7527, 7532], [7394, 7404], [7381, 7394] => 8.5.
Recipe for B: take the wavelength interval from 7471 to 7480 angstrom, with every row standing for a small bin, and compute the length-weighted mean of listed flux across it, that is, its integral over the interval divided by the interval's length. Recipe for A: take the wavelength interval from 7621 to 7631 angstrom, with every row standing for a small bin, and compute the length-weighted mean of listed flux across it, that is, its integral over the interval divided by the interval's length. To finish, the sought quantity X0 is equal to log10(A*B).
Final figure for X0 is 2.49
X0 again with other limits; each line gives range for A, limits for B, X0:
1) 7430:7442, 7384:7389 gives 2.48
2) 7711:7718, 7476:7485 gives 2.45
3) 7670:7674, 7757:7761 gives 2.43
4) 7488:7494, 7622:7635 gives 2.47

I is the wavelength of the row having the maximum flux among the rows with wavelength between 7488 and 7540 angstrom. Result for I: 7534.31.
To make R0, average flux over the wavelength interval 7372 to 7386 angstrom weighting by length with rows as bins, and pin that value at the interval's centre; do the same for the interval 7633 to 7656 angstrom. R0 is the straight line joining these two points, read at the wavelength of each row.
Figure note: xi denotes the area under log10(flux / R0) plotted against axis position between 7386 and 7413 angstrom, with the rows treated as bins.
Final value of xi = -0.1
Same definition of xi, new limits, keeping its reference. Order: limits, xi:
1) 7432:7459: 0.4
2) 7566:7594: 0.8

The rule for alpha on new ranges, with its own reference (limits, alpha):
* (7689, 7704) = 7697.39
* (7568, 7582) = 7569.09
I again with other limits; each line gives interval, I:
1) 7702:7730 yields 7722.24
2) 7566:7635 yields 7574.32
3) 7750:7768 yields 7766.82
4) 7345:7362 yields 7347.56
